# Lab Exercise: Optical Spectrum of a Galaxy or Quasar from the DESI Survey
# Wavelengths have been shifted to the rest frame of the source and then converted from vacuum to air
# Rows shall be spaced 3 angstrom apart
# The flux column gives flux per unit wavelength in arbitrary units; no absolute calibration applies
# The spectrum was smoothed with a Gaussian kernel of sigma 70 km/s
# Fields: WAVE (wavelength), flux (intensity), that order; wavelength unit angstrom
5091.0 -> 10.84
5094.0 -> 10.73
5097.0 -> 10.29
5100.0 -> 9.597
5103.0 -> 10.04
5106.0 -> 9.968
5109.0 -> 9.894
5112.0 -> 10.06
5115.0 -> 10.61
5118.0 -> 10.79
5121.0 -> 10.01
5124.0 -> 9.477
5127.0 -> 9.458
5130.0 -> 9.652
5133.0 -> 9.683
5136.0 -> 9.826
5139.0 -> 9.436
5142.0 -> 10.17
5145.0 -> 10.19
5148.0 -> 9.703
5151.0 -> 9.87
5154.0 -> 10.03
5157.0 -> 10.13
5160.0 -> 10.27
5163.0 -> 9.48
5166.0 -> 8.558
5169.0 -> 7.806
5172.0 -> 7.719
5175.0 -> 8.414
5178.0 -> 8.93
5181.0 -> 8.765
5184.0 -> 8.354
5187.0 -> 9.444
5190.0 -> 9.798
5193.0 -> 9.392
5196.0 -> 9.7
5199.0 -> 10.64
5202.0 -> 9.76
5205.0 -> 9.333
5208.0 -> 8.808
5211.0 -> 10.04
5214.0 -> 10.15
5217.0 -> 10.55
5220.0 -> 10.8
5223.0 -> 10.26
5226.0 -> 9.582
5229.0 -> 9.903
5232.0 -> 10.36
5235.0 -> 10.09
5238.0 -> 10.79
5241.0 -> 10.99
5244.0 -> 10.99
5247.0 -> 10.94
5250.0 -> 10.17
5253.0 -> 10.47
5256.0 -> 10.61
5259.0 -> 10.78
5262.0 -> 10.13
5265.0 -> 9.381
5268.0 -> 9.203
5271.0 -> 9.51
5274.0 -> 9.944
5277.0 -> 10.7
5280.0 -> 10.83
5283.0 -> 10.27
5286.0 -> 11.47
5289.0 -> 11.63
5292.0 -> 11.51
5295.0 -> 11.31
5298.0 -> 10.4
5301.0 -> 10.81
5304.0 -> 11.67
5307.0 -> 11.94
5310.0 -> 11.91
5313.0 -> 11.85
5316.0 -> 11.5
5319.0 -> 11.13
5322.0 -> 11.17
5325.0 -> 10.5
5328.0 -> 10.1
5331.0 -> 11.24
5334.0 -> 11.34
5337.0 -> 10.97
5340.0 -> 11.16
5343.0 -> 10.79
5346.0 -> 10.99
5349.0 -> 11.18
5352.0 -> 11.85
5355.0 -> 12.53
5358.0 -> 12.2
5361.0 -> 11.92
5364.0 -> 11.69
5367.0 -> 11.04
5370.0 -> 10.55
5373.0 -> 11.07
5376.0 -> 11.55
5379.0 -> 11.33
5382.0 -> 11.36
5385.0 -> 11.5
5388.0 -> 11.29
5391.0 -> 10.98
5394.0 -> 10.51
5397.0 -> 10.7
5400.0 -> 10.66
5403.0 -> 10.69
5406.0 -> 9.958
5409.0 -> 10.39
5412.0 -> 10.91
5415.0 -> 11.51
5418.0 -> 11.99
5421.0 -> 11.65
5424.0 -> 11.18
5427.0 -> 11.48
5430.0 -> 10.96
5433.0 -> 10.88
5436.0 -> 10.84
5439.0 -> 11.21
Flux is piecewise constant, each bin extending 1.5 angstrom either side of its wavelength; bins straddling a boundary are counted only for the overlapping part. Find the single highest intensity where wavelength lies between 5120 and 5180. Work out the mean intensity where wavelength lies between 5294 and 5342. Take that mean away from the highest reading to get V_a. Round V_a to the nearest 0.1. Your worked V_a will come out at -0.9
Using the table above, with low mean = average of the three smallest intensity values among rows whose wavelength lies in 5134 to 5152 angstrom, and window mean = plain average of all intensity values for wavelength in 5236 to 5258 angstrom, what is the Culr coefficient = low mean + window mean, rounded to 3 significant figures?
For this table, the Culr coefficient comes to 20.4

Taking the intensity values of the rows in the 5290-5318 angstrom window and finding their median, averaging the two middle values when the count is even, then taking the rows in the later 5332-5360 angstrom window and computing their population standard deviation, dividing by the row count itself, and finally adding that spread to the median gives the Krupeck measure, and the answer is 12.1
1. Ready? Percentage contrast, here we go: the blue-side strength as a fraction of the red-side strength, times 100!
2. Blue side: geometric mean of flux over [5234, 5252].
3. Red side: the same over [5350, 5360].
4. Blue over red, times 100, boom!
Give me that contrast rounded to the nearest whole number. 87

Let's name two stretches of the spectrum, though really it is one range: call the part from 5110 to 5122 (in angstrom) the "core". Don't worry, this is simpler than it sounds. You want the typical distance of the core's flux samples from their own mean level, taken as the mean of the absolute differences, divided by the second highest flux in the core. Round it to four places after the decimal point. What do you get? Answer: 0.0313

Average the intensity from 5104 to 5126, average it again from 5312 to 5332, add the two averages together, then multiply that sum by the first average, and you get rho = 214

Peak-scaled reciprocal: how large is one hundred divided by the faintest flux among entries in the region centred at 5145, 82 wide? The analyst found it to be 13.0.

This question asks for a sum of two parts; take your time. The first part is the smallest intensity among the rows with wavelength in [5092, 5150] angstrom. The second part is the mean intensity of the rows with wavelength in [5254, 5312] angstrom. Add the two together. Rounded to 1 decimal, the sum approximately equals 20.2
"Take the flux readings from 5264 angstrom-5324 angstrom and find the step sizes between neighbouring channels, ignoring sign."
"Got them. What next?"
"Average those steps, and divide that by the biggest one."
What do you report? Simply 0.32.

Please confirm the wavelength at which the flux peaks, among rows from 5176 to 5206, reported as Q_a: 5199.0 angstrom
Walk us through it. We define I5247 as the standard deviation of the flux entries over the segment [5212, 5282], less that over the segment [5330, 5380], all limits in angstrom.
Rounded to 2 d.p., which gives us 0.02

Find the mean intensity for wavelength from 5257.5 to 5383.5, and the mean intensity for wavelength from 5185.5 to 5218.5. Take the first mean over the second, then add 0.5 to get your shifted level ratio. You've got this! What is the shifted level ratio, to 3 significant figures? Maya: 1.63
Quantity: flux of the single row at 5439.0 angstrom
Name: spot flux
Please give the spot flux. 11.21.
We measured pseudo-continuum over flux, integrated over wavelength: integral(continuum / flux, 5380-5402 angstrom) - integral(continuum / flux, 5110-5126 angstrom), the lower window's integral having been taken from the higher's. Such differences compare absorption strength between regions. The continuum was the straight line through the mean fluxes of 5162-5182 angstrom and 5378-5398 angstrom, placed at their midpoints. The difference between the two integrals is 10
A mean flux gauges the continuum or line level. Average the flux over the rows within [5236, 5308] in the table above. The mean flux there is 10.7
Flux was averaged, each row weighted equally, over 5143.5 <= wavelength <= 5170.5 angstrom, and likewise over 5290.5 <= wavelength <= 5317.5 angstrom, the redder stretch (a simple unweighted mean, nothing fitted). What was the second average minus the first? 1.9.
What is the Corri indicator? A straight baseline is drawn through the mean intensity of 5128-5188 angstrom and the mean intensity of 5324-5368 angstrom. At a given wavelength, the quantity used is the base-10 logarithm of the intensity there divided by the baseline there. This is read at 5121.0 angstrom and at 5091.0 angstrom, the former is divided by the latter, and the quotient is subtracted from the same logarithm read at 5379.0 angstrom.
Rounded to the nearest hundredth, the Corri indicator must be -0.51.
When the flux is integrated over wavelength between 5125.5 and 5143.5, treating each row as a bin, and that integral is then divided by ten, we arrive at 17.5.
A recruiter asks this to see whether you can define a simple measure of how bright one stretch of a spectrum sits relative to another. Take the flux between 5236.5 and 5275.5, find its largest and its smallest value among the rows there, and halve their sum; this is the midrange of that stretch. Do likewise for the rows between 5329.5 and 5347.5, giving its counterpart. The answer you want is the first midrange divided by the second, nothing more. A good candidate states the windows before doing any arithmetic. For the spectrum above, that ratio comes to 0.91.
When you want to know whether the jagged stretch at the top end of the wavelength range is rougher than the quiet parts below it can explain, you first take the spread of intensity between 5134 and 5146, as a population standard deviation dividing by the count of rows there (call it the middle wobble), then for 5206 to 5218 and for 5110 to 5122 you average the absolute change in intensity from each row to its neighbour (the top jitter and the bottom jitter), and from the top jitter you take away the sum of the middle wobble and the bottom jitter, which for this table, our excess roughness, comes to -0.23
